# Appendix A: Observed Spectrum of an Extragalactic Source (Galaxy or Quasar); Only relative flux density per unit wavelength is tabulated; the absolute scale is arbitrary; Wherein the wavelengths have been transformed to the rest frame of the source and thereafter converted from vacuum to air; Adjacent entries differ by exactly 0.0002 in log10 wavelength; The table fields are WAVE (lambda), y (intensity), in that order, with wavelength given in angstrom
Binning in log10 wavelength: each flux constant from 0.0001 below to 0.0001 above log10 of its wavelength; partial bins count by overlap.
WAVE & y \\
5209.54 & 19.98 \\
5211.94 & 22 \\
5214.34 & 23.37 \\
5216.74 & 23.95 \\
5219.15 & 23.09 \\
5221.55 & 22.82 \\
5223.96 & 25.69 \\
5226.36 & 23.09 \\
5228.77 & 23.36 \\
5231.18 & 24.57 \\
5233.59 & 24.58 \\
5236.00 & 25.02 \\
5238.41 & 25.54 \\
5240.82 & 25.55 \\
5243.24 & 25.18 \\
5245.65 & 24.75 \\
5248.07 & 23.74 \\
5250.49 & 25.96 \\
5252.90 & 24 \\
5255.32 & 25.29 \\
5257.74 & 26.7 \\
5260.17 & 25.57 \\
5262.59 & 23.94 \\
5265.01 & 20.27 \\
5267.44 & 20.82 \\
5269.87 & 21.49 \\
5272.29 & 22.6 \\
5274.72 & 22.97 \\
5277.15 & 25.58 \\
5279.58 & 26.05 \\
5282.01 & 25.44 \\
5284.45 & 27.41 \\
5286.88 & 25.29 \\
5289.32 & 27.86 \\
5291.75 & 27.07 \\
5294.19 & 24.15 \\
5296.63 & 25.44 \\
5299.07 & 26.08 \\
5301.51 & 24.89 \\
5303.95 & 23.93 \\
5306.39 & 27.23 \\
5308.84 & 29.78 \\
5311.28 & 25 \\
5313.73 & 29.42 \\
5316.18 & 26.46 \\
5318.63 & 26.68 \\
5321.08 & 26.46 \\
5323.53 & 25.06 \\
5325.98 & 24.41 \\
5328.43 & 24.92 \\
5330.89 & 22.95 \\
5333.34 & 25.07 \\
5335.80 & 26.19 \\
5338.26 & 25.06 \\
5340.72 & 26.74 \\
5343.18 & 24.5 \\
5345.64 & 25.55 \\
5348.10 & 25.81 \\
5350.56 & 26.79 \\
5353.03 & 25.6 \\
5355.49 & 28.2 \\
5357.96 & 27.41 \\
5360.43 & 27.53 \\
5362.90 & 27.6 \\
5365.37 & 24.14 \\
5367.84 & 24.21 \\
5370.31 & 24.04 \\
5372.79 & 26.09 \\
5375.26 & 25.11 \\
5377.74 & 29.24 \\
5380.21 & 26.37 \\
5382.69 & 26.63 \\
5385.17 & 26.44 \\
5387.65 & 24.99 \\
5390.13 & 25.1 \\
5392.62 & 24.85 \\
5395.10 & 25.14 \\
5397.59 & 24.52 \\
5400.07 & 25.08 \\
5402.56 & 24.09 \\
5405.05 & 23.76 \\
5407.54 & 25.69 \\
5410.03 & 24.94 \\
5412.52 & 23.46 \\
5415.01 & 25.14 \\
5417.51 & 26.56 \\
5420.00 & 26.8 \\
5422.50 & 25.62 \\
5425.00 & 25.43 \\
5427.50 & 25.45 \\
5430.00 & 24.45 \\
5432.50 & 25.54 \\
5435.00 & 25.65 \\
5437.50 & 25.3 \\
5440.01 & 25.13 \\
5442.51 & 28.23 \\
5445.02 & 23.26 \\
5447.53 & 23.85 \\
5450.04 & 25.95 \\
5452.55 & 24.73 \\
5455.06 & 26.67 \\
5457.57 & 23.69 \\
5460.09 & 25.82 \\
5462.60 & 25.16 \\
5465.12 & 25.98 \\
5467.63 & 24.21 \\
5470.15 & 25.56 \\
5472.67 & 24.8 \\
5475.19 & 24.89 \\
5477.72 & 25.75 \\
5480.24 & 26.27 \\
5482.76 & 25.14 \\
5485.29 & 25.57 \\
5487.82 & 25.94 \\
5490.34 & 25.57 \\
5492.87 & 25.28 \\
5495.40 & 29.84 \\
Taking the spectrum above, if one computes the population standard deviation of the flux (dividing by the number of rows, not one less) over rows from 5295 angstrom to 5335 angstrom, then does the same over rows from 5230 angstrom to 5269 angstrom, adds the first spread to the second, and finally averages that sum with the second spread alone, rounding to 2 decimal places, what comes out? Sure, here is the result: 2.54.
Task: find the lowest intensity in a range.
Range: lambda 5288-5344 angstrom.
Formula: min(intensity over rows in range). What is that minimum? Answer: 22.95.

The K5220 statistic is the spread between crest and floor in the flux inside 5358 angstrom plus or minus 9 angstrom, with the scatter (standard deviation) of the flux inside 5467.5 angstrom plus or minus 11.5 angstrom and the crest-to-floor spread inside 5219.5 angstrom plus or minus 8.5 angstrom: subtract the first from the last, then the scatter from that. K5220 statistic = -1.1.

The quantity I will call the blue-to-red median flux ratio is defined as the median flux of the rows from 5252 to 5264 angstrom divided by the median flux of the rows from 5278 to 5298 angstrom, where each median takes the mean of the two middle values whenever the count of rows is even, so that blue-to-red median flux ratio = 0.98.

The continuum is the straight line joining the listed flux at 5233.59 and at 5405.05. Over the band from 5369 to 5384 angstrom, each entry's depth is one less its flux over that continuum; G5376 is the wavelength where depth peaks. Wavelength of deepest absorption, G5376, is 5370.31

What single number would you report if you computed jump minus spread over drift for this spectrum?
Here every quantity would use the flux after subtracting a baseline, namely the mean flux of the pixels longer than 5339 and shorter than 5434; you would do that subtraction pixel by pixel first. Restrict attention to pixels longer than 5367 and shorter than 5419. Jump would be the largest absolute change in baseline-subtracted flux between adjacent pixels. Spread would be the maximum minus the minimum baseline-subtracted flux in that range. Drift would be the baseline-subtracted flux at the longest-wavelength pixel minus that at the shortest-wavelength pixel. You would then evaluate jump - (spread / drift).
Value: 1.7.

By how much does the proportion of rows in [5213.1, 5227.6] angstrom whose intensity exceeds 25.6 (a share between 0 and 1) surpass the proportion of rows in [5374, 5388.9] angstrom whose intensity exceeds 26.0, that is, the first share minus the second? -0.50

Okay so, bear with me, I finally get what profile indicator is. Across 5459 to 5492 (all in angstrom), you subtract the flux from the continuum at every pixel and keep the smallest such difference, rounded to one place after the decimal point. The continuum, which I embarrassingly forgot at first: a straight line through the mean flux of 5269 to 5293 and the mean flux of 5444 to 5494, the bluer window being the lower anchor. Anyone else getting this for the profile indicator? -1.1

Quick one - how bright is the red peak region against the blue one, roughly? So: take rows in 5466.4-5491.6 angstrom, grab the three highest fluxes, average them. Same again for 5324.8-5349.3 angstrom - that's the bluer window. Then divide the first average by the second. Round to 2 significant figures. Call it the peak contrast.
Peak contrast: 0.99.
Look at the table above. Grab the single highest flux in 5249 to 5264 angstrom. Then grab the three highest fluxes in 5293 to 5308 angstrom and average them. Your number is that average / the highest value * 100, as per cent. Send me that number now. 98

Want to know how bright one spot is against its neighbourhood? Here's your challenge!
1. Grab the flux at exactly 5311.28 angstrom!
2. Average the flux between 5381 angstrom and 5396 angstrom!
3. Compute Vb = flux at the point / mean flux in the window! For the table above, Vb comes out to 0.98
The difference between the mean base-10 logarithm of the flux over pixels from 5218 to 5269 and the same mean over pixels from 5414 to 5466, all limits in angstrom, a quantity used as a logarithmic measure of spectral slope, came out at -0.021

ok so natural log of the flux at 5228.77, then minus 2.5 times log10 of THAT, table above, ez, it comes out -1.25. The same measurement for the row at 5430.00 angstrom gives -1.26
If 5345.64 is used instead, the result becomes -1.28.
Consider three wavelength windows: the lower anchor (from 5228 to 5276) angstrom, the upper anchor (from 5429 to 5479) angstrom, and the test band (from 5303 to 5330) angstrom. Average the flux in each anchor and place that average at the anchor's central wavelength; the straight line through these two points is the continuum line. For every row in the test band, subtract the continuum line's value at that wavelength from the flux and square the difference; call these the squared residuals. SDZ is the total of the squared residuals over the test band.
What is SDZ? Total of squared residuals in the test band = 75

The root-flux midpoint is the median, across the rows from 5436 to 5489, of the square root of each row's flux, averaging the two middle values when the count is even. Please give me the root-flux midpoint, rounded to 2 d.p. 5.03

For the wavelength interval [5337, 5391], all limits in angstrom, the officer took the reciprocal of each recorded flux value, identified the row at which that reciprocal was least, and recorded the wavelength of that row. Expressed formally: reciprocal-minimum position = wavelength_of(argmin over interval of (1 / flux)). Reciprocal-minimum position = 5377.74 angstrom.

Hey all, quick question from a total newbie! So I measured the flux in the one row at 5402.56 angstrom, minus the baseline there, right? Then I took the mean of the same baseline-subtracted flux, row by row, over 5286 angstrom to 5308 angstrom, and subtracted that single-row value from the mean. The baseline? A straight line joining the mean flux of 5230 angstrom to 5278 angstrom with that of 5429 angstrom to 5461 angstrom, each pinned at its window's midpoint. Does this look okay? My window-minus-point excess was 2.3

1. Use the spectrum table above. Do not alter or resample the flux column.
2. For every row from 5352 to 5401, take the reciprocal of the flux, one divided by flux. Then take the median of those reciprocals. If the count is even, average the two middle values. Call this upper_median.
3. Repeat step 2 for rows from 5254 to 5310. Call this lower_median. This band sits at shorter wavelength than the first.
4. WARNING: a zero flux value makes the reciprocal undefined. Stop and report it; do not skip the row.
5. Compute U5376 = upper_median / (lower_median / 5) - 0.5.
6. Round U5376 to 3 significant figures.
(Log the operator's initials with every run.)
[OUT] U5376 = 4.51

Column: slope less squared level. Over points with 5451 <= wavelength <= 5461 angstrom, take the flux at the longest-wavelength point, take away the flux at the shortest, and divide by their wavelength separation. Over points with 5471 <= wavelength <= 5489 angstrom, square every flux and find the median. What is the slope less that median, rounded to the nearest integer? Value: -654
